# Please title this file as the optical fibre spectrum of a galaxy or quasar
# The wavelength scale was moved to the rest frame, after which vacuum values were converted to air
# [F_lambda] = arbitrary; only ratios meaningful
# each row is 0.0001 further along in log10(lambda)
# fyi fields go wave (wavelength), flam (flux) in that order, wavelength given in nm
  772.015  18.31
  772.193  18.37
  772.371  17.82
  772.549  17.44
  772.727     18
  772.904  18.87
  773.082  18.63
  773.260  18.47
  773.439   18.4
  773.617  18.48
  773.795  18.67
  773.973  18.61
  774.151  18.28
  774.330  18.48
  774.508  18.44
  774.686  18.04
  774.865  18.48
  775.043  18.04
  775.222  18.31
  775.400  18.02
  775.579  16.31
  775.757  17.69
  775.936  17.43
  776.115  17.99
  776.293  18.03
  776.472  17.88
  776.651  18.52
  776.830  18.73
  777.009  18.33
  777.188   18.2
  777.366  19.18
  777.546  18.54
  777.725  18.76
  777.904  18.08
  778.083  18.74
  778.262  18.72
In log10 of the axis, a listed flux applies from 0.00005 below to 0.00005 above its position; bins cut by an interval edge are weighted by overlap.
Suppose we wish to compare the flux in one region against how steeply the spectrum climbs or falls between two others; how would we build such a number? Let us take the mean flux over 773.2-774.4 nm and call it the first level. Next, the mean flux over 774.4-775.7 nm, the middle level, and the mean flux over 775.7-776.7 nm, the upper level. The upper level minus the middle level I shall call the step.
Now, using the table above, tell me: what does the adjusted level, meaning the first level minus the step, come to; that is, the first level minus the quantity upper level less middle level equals 18.5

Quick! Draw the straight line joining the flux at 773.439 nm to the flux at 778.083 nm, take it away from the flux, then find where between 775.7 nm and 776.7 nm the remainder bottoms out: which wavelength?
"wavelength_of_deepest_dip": 775.936 nm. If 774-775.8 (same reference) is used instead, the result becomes 775.579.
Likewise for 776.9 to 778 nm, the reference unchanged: 777.904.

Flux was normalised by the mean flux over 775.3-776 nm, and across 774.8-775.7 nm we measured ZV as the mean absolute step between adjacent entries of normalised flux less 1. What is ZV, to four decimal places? 0.0390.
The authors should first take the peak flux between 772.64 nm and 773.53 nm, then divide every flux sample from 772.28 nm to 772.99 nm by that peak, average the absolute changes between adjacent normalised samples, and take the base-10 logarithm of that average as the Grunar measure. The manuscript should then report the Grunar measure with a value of -1.5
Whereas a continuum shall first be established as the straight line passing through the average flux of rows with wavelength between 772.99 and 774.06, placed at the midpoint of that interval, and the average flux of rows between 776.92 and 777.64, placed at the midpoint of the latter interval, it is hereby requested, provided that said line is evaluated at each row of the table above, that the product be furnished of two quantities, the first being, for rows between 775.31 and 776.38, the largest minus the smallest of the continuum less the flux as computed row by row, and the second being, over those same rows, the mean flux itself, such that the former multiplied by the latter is 30.2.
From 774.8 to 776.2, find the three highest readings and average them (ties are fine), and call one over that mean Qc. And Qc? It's 0.0547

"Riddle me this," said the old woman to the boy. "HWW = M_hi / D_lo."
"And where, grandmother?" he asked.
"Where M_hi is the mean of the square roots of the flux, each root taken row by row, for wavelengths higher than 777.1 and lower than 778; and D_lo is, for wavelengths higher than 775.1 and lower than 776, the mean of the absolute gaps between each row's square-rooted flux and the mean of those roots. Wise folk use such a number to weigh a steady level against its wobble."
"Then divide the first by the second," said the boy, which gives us 66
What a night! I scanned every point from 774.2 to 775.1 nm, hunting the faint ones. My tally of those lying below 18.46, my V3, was 3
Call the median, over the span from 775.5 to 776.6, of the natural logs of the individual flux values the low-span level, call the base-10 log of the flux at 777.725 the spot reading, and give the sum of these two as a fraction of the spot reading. 3.26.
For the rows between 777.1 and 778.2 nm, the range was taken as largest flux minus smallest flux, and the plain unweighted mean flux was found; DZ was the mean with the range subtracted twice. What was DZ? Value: 16.4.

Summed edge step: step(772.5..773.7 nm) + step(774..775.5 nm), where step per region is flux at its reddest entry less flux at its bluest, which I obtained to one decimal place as 0.8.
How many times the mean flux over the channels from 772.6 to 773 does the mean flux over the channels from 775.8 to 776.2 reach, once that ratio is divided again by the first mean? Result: 0.052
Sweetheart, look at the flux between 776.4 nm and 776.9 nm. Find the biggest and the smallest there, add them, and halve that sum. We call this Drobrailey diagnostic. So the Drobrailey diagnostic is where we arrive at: 18.3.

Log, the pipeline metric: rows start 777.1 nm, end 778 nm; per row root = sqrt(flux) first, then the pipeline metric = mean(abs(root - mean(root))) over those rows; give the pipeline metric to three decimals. 0.039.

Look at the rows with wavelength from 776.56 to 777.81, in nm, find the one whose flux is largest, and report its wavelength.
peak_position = 777.366 nm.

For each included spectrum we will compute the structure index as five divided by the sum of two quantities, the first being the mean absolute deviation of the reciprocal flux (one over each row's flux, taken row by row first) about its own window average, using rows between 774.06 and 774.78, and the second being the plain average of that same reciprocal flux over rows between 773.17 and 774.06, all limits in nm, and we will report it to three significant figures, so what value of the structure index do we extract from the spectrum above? 91.9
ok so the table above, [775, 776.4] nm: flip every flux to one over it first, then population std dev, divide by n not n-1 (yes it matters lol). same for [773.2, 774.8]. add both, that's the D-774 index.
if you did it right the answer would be 0.0025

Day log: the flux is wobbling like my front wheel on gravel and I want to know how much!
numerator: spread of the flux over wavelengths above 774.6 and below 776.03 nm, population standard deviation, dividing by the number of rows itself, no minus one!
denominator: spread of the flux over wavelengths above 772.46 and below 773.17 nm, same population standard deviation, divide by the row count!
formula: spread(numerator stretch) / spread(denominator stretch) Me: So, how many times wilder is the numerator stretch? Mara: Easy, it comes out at 1.14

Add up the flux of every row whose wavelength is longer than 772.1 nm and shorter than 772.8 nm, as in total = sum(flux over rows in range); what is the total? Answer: 71.6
